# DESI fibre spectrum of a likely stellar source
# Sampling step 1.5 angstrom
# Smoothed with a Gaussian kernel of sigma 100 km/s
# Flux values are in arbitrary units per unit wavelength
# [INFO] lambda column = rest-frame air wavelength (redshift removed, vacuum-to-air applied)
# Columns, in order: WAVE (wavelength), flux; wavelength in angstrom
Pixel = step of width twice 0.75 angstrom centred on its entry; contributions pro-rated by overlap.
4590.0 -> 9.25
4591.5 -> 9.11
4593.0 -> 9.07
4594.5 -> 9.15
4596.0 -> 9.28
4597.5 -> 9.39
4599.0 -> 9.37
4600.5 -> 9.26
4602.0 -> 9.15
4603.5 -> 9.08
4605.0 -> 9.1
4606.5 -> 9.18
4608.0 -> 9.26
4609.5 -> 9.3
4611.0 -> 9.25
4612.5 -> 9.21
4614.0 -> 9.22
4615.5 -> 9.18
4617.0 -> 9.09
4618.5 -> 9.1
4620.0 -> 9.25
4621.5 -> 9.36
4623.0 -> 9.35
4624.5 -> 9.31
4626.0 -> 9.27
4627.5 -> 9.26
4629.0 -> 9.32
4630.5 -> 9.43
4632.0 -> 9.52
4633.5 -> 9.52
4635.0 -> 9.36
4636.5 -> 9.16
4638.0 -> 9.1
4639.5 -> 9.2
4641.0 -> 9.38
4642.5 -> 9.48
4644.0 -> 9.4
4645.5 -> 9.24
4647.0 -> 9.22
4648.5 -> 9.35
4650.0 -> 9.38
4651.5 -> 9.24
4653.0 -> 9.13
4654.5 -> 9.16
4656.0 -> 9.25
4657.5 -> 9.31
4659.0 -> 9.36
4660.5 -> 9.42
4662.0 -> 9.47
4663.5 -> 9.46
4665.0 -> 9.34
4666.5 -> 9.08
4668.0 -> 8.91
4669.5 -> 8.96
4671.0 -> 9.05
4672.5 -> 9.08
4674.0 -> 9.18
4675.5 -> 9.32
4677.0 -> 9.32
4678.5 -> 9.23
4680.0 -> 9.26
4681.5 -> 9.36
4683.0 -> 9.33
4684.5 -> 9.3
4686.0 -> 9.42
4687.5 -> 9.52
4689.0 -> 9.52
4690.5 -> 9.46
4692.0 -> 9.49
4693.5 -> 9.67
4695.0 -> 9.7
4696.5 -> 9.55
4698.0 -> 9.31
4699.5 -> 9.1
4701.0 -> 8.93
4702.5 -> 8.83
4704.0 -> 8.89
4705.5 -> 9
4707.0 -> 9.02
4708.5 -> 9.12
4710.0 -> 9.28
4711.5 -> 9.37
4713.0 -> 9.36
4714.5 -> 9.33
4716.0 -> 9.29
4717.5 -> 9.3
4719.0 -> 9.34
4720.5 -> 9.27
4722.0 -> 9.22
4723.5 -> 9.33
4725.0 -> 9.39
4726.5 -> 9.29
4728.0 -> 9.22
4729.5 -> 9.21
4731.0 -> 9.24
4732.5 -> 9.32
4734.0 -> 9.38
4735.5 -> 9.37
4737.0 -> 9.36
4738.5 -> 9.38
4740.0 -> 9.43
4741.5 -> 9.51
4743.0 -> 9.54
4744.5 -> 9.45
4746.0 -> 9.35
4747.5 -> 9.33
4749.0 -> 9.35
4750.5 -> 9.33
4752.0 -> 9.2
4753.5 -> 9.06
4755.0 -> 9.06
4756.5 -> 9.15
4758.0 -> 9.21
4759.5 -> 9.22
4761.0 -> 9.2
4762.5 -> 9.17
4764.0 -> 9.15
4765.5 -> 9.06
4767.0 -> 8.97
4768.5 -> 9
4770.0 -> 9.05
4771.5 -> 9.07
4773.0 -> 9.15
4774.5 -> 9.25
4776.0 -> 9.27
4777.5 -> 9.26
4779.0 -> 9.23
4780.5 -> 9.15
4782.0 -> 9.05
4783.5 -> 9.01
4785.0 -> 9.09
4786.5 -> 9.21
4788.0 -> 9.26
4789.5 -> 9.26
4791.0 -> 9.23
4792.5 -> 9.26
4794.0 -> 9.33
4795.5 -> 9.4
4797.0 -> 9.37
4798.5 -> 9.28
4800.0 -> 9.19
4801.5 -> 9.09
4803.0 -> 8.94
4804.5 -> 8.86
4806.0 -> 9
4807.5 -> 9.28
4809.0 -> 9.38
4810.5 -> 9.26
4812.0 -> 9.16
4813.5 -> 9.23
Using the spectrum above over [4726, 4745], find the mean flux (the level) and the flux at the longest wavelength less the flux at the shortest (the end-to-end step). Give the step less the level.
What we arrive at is -9.20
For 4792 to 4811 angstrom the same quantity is -9.20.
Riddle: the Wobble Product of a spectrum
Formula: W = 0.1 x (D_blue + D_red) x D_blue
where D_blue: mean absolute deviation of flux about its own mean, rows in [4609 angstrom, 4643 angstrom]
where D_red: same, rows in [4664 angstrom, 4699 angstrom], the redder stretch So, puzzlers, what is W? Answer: 0.0026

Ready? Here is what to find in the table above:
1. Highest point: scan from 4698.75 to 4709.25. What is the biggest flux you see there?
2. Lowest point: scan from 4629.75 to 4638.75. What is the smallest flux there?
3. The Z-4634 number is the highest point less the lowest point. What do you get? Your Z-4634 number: 0.020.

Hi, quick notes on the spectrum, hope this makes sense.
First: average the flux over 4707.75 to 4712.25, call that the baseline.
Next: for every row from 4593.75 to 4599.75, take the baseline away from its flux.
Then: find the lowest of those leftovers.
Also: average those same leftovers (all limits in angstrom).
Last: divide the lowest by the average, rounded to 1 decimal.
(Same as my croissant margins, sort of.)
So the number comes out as -2.6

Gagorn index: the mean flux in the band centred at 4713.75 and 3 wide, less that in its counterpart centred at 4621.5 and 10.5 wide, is 0.10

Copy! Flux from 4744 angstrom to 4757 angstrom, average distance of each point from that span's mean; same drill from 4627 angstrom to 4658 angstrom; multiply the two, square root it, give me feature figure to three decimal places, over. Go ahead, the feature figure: 0.112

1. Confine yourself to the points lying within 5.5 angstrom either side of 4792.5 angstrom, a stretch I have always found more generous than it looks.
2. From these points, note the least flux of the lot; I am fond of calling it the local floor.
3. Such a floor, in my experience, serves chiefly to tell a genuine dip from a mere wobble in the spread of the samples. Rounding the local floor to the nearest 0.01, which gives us 9.23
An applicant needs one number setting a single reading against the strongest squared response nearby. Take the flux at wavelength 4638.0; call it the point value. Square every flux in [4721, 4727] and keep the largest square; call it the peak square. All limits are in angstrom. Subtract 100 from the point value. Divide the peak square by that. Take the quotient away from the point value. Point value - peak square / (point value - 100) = 10.1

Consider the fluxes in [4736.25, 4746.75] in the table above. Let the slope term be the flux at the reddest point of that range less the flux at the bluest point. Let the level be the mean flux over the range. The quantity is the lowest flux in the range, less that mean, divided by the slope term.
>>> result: 8.1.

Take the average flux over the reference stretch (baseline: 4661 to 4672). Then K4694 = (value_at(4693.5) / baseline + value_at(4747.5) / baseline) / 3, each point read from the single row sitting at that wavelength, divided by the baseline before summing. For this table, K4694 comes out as 0.690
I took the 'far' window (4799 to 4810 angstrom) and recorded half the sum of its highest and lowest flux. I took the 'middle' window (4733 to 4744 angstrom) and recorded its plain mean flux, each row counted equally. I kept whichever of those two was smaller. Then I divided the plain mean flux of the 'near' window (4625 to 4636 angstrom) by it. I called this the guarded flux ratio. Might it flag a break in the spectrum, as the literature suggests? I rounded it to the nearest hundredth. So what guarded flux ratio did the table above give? 1.03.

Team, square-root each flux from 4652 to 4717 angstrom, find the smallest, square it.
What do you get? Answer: 8.83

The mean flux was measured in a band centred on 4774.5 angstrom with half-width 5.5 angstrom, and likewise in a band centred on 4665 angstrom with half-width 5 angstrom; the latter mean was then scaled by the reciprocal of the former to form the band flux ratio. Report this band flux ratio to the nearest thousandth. 1.006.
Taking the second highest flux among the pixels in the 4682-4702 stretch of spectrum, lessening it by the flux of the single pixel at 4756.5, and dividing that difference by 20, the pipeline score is 0.026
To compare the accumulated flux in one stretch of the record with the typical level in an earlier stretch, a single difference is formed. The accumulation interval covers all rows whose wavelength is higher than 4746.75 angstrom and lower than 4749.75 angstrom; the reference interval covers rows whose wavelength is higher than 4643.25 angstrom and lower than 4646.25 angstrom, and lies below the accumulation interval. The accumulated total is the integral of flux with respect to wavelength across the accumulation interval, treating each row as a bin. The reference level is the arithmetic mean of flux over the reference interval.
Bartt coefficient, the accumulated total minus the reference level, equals 18.7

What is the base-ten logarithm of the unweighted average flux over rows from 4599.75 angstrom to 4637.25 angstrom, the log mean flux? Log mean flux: 0.967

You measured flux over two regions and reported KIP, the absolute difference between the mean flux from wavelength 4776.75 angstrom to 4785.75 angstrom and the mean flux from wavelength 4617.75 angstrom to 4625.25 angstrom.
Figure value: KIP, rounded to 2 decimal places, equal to 0.14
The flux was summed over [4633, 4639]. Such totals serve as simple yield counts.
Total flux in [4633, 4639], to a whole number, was 37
